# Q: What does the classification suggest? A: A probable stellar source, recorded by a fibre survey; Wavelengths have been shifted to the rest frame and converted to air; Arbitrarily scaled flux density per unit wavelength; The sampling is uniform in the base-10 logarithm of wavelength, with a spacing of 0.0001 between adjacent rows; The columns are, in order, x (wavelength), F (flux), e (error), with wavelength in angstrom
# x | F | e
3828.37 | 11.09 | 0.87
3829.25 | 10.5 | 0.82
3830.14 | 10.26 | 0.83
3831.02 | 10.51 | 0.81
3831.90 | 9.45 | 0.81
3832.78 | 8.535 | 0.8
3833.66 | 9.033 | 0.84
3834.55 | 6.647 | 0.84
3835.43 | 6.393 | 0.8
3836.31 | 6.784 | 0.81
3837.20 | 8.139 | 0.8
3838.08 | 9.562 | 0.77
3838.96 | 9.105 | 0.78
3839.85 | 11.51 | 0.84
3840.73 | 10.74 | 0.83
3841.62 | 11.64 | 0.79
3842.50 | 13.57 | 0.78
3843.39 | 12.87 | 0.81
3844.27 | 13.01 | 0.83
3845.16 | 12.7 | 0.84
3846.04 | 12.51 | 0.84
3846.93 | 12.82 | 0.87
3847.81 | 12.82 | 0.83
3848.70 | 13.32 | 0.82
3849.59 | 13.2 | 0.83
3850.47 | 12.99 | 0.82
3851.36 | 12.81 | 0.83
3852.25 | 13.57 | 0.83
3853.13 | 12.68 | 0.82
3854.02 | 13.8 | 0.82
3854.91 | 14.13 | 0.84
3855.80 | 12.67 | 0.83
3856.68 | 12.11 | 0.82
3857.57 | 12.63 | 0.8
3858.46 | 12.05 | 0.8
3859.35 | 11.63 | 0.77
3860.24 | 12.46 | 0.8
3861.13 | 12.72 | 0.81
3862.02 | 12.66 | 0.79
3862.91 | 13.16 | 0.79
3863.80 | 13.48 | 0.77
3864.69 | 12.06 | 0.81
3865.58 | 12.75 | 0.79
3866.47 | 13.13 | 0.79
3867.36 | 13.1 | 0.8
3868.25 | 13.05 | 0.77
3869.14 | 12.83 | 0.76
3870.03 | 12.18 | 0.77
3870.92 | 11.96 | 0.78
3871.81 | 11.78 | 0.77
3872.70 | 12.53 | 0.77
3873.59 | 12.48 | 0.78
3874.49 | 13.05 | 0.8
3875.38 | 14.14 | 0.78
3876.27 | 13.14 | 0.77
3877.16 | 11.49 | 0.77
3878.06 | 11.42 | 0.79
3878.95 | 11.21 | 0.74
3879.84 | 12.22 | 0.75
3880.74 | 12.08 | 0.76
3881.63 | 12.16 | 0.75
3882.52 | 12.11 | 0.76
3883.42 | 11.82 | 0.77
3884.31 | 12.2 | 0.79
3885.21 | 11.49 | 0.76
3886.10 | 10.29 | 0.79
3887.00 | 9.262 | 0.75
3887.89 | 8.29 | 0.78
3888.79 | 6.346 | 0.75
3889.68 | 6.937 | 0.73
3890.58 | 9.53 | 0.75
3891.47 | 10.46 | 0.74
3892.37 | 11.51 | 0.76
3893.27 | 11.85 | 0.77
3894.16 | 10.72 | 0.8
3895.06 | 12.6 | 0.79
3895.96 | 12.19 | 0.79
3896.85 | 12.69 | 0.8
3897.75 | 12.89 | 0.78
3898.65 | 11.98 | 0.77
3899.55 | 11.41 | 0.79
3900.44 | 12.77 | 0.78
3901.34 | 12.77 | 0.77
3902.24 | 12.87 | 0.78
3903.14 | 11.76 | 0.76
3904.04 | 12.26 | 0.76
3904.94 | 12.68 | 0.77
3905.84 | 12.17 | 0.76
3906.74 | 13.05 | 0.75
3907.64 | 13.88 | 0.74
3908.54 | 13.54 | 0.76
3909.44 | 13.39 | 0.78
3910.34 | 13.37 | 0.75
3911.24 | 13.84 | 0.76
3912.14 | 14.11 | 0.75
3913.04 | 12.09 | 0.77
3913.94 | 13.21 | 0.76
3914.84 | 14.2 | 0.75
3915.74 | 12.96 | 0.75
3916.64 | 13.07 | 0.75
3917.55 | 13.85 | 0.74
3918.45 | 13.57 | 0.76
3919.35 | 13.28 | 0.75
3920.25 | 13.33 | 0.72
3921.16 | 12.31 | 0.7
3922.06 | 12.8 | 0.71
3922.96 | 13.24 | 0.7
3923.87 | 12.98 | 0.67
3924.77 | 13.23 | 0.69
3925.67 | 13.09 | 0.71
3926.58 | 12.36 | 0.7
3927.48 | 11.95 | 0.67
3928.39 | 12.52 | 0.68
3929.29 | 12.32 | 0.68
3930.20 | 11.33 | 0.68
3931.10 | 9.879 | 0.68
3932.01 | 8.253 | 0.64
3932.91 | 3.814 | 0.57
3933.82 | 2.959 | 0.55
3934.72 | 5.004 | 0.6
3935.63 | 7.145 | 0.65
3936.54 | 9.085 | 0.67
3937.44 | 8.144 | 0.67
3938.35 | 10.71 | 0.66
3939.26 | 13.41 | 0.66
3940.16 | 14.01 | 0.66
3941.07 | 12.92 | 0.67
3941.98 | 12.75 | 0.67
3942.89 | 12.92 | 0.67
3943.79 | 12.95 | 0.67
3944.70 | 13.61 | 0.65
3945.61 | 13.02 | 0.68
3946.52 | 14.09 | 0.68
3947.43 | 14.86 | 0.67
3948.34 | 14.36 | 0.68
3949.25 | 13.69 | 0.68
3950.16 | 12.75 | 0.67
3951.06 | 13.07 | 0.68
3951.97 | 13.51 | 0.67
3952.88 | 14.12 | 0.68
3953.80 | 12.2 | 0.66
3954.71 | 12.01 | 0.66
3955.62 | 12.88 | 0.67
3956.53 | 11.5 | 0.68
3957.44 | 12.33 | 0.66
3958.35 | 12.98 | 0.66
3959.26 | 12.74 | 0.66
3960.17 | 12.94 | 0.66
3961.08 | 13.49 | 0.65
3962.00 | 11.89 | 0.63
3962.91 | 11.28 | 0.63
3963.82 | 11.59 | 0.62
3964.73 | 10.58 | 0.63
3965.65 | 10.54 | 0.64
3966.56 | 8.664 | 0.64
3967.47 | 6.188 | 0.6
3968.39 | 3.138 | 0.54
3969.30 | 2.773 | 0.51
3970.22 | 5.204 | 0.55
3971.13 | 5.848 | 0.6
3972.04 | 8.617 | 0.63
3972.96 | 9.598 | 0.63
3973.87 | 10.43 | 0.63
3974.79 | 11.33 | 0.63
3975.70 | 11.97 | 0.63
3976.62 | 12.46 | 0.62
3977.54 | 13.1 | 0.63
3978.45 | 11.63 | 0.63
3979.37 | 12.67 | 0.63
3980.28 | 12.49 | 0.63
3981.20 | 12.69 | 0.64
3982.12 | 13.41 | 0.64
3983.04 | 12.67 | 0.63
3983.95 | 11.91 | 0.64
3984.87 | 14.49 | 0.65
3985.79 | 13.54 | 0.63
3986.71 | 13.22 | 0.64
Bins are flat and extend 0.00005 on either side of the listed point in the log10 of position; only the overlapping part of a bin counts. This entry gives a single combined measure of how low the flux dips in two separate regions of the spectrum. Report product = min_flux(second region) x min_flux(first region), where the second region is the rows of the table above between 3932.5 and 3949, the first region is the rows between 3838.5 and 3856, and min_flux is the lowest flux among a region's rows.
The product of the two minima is 27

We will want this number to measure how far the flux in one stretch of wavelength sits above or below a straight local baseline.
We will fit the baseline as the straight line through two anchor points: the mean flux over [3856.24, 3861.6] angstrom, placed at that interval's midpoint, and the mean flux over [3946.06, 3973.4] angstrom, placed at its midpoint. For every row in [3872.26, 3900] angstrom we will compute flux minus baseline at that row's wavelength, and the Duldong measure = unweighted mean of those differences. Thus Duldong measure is -0.5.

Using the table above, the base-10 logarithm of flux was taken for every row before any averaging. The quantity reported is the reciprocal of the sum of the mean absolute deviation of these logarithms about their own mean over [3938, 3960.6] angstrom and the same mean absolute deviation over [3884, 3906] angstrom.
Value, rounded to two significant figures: 12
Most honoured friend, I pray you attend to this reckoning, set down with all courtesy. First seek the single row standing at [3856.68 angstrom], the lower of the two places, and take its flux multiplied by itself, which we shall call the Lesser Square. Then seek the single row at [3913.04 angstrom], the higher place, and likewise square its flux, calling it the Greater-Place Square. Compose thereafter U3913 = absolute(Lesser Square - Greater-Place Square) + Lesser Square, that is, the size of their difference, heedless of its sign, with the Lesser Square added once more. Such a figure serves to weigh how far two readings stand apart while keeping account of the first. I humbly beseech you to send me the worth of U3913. 147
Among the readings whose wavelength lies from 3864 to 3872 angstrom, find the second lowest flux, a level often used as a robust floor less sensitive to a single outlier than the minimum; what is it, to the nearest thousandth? 11.960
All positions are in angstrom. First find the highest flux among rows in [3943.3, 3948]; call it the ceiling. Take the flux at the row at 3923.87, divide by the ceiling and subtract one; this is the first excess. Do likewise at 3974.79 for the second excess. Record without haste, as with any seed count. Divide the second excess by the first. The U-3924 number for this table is 1.9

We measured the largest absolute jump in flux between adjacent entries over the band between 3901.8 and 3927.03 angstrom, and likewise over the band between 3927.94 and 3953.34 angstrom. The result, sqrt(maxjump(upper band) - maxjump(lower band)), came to 1.6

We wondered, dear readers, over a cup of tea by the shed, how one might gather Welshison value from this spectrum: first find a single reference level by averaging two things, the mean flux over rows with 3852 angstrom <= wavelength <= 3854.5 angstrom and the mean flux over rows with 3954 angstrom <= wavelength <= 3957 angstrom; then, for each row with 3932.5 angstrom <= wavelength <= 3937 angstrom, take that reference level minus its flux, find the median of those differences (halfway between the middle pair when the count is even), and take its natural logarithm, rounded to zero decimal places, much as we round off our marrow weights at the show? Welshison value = 2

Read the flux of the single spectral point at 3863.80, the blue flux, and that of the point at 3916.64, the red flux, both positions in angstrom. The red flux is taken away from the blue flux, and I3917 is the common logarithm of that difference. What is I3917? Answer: -0.39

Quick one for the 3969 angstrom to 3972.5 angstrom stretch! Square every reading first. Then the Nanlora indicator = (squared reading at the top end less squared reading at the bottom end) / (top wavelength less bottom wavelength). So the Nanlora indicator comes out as 24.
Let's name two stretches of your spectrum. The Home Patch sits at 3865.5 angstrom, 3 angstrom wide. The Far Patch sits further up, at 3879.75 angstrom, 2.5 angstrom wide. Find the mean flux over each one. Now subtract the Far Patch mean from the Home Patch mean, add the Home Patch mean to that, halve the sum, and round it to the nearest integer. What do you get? 7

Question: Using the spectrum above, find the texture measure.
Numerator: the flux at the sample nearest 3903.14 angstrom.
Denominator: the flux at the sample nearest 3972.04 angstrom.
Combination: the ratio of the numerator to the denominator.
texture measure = 1.36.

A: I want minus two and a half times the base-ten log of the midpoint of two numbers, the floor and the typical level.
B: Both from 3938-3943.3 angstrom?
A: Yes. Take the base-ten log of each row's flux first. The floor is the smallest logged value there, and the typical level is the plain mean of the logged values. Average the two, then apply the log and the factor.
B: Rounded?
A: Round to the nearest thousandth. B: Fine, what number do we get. -0.071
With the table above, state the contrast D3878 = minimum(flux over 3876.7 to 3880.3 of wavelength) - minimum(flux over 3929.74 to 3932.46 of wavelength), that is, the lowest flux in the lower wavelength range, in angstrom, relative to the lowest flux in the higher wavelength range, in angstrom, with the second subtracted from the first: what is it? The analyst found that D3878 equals 3.0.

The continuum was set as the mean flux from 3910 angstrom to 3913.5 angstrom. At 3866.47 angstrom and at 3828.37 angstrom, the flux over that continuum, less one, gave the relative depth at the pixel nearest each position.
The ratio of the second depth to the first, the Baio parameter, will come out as 10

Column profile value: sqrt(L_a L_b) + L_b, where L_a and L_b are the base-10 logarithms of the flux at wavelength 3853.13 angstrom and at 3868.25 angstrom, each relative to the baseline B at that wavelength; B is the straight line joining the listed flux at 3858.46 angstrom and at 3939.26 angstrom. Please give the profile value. 0.06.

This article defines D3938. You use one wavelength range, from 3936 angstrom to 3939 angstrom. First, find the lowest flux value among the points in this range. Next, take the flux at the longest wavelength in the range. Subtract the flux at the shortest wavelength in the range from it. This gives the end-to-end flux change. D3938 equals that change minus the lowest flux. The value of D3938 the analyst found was -7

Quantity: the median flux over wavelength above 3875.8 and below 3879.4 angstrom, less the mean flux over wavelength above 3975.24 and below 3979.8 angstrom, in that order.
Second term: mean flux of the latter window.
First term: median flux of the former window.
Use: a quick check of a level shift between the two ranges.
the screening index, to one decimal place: -0.9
